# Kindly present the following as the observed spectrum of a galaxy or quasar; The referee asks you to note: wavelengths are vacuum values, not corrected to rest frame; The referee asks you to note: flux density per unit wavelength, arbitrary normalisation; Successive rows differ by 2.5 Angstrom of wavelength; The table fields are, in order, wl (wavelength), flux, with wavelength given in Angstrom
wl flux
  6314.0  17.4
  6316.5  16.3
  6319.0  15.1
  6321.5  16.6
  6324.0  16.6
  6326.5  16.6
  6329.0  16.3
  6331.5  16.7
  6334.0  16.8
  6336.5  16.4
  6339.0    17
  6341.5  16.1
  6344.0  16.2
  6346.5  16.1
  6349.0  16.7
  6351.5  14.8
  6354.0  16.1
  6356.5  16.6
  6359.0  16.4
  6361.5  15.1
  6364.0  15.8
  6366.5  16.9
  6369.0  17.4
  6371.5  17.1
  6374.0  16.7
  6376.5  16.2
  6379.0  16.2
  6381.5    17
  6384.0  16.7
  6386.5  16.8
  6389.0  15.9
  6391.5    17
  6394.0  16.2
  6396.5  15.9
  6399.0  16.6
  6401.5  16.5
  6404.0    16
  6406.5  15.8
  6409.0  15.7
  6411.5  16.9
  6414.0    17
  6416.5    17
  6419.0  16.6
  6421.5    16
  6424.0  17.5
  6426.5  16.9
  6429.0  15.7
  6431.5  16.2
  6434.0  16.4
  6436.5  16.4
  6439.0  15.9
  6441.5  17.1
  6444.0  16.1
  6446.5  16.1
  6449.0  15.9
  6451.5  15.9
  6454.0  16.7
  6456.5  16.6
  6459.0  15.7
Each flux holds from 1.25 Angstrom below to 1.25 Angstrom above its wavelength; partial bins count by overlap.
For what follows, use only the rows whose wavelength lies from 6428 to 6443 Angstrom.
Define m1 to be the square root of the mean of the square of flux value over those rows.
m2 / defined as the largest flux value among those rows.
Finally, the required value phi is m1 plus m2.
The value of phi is 33.4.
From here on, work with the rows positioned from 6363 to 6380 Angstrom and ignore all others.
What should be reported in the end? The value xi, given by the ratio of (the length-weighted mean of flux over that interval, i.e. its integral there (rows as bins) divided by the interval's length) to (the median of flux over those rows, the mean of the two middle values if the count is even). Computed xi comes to 1.00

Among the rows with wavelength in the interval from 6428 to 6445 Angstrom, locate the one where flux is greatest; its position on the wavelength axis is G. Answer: 6441.5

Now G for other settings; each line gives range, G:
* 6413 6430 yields 6424.0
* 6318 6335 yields 6334.0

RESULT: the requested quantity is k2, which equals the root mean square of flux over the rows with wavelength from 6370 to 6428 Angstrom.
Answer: 16.5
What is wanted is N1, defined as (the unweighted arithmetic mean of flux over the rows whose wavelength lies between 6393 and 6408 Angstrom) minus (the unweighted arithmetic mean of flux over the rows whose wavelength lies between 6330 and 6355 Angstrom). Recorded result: -0.12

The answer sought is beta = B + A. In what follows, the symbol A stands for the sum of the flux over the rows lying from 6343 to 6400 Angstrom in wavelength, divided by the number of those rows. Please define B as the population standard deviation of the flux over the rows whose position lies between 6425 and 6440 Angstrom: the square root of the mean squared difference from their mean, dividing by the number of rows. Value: 16.8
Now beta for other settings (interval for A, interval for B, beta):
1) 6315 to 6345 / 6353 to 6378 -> 17.0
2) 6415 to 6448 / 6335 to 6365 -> 17.1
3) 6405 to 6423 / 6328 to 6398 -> 17.0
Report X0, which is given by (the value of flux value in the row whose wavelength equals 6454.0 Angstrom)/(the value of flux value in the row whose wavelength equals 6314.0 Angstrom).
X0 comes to 0.96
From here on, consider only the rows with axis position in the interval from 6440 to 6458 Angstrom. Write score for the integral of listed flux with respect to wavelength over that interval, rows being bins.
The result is 294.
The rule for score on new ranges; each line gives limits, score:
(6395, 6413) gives 292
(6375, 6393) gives 298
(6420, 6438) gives 296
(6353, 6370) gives 277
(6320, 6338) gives 298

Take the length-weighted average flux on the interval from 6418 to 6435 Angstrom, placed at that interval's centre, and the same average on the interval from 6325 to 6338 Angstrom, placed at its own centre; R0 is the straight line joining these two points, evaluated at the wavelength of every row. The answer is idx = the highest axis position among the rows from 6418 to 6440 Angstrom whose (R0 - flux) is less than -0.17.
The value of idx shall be 6426.5 Angstrom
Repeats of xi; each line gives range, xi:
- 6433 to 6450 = 1.01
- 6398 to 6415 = 0.99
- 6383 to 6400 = 0.99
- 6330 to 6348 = 1.00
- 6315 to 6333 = 0.98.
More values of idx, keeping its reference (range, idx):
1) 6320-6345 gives 6339.0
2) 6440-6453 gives 6441.5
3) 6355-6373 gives 6371.5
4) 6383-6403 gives 6391.5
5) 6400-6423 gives 6416.5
